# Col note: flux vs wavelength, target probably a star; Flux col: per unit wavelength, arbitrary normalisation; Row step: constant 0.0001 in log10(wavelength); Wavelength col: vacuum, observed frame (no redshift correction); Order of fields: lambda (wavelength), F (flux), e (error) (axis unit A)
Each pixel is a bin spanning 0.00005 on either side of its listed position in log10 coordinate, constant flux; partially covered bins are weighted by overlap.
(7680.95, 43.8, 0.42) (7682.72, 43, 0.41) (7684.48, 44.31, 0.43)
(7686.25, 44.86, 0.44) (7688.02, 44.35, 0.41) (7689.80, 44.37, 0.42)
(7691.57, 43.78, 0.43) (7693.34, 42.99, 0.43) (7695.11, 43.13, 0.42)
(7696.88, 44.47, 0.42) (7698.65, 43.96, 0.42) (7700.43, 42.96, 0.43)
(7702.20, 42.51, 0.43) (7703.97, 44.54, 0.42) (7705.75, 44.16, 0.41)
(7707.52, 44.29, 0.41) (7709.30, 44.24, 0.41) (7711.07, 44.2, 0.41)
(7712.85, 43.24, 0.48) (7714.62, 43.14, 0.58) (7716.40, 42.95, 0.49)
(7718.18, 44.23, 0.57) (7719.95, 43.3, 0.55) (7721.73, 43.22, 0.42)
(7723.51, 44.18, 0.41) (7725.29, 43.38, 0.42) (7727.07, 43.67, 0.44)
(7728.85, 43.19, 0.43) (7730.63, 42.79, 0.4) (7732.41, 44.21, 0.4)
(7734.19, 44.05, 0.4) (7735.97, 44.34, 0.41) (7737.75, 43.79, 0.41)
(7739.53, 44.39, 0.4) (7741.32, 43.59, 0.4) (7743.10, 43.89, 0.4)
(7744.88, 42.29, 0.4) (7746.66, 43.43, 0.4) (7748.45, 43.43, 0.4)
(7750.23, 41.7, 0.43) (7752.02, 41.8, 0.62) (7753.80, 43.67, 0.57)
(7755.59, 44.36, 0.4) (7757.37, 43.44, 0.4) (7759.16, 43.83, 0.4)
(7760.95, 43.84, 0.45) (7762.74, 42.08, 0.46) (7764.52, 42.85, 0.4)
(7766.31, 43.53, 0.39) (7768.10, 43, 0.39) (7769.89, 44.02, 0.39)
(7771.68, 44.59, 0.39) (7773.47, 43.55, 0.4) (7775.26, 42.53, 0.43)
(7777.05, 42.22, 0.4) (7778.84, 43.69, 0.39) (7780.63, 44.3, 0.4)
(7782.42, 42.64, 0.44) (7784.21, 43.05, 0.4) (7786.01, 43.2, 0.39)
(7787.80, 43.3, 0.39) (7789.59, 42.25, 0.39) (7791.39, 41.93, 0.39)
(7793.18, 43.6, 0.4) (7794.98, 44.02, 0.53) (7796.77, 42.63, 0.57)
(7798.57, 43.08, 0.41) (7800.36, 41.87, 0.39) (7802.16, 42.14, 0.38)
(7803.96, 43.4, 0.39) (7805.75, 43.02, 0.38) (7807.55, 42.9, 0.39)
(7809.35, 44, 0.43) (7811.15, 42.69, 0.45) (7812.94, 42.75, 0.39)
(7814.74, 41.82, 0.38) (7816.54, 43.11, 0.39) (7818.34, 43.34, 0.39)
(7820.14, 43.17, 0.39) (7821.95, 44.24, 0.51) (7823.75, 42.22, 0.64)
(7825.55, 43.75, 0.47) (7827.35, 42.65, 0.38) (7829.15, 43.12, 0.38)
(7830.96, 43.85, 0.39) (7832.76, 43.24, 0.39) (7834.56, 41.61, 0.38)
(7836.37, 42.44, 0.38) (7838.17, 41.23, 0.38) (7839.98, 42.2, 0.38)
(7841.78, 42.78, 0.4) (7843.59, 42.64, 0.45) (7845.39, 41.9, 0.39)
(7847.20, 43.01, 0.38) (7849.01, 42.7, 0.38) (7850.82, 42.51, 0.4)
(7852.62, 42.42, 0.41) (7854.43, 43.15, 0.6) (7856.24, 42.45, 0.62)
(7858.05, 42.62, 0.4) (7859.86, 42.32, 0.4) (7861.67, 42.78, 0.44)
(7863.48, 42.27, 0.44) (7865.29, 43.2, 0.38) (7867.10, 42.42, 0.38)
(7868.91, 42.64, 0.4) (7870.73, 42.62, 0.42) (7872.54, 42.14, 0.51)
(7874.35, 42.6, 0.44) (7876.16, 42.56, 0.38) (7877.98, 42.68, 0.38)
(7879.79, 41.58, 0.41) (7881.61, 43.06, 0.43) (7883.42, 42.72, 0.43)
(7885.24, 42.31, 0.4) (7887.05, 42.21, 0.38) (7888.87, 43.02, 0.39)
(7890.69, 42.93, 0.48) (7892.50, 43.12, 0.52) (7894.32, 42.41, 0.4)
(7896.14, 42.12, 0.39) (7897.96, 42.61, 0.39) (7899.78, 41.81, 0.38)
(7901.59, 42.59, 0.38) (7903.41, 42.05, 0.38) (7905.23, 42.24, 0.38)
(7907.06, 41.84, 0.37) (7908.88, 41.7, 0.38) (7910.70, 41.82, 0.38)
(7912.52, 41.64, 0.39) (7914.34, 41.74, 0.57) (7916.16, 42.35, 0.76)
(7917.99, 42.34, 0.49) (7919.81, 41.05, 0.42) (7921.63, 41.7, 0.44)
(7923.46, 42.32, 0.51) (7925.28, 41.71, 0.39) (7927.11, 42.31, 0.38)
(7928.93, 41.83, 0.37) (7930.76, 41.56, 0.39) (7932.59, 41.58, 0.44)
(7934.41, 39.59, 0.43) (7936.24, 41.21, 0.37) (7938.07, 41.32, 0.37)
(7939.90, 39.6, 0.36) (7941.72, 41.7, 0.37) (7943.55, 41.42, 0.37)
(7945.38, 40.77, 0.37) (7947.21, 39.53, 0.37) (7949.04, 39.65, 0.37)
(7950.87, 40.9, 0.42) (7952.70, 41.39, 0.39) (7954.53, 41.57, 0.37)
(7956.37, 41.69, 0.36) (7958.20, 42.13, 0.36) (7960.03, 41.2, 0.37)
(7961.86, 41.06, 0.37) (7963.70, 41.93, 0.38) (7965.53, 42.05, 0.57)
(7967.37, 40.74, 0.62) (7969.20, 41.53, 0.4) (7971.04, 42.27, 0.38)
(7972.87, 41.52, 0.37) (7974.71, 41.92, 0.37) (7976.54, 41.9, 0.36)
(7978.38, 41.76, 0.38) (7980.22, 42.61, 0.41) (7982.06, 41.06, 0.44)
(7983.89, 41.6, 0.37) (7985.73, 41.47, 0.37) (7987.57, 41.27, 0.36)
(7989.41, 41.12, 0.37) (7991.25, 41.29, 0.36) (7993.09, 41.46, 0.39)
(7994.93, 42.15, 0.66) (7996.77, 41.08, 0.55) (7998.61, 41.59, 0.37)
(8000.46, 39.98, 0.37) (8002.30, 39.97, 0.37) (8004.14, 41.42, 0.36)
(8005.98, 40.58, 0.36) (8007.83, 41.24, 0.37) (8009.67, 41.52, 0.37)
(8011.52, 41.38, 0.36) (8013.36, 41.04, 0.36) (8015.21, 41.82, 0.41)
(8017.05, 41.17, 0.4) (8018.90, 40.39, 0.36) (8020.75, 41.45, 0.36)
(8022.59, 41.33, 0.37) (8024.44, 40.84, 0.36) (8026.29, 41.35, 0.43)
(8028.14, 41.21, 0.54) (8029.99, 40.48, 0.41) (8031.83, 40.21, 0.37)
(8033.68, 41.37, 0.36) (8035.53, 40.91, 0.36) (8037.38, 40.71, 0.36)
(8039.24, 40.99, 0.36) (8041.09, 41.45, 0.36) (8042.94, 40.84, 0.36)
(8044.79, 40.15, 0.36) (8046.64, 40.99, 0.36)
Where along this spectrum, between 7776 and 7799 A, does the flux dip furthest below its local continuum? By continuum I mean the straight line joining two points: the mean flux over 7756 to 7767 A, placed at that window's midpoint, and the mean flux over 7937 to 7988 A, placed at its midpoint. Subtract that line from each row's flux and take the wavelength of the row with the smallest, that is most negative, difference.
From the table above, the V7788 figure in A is 7791.39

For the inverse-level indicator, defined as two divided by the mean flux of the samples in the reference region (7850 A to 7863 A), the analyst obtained 0.0469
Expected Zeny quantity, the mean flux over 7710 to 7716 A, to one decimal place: 43.5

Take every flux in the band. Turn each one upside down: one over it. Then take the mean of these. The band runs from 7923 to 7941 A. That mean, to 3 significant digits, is 0.0242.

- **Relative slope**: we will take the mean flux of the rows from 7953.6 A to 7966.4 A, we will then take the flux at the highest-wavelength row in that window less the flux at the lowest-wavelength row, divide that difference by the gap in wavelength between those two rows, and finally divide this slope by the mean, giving 0.0010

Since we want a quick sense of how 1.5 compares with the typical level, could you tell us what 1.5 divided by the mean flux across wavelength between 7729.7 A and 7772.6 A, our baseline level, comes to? 0.0345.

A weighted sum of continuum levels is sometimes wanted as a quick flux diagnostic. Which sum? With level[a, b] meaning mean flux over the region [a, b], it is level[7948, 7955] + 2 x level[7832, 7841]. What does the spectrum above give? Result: 125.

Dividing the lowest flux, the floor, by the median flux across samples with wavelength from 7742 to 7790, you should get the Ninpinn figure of 0.960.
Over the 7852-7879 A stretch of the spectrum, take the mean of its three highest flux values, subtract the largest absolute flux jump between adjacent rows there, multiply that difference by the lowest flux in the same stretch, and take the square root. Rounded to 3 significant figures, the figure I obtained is 42.1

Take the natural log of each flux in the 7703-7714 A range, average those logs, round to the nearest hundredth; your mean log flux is 3.79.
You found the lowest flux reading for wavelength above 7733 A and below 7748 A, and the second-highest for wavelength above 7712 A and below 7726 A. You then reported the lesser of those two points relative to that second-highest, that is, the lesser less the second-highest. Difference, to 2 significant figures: -1.9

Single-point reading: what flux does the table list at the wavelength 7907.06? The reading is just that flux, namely 41.84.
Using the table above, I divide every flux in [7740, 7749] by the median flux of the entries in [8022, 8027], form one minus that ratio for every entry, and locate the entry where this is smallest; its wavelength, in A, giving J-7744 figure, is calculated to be 7743.10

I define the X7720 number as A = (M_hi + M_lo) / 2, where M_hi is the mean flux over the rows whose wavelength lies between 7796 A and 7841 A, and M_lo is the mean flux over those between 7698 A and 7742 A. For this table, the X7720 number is 43.3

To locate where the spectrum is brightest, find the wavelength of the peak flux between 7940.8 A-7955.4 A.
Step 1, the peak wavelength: 7941.72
